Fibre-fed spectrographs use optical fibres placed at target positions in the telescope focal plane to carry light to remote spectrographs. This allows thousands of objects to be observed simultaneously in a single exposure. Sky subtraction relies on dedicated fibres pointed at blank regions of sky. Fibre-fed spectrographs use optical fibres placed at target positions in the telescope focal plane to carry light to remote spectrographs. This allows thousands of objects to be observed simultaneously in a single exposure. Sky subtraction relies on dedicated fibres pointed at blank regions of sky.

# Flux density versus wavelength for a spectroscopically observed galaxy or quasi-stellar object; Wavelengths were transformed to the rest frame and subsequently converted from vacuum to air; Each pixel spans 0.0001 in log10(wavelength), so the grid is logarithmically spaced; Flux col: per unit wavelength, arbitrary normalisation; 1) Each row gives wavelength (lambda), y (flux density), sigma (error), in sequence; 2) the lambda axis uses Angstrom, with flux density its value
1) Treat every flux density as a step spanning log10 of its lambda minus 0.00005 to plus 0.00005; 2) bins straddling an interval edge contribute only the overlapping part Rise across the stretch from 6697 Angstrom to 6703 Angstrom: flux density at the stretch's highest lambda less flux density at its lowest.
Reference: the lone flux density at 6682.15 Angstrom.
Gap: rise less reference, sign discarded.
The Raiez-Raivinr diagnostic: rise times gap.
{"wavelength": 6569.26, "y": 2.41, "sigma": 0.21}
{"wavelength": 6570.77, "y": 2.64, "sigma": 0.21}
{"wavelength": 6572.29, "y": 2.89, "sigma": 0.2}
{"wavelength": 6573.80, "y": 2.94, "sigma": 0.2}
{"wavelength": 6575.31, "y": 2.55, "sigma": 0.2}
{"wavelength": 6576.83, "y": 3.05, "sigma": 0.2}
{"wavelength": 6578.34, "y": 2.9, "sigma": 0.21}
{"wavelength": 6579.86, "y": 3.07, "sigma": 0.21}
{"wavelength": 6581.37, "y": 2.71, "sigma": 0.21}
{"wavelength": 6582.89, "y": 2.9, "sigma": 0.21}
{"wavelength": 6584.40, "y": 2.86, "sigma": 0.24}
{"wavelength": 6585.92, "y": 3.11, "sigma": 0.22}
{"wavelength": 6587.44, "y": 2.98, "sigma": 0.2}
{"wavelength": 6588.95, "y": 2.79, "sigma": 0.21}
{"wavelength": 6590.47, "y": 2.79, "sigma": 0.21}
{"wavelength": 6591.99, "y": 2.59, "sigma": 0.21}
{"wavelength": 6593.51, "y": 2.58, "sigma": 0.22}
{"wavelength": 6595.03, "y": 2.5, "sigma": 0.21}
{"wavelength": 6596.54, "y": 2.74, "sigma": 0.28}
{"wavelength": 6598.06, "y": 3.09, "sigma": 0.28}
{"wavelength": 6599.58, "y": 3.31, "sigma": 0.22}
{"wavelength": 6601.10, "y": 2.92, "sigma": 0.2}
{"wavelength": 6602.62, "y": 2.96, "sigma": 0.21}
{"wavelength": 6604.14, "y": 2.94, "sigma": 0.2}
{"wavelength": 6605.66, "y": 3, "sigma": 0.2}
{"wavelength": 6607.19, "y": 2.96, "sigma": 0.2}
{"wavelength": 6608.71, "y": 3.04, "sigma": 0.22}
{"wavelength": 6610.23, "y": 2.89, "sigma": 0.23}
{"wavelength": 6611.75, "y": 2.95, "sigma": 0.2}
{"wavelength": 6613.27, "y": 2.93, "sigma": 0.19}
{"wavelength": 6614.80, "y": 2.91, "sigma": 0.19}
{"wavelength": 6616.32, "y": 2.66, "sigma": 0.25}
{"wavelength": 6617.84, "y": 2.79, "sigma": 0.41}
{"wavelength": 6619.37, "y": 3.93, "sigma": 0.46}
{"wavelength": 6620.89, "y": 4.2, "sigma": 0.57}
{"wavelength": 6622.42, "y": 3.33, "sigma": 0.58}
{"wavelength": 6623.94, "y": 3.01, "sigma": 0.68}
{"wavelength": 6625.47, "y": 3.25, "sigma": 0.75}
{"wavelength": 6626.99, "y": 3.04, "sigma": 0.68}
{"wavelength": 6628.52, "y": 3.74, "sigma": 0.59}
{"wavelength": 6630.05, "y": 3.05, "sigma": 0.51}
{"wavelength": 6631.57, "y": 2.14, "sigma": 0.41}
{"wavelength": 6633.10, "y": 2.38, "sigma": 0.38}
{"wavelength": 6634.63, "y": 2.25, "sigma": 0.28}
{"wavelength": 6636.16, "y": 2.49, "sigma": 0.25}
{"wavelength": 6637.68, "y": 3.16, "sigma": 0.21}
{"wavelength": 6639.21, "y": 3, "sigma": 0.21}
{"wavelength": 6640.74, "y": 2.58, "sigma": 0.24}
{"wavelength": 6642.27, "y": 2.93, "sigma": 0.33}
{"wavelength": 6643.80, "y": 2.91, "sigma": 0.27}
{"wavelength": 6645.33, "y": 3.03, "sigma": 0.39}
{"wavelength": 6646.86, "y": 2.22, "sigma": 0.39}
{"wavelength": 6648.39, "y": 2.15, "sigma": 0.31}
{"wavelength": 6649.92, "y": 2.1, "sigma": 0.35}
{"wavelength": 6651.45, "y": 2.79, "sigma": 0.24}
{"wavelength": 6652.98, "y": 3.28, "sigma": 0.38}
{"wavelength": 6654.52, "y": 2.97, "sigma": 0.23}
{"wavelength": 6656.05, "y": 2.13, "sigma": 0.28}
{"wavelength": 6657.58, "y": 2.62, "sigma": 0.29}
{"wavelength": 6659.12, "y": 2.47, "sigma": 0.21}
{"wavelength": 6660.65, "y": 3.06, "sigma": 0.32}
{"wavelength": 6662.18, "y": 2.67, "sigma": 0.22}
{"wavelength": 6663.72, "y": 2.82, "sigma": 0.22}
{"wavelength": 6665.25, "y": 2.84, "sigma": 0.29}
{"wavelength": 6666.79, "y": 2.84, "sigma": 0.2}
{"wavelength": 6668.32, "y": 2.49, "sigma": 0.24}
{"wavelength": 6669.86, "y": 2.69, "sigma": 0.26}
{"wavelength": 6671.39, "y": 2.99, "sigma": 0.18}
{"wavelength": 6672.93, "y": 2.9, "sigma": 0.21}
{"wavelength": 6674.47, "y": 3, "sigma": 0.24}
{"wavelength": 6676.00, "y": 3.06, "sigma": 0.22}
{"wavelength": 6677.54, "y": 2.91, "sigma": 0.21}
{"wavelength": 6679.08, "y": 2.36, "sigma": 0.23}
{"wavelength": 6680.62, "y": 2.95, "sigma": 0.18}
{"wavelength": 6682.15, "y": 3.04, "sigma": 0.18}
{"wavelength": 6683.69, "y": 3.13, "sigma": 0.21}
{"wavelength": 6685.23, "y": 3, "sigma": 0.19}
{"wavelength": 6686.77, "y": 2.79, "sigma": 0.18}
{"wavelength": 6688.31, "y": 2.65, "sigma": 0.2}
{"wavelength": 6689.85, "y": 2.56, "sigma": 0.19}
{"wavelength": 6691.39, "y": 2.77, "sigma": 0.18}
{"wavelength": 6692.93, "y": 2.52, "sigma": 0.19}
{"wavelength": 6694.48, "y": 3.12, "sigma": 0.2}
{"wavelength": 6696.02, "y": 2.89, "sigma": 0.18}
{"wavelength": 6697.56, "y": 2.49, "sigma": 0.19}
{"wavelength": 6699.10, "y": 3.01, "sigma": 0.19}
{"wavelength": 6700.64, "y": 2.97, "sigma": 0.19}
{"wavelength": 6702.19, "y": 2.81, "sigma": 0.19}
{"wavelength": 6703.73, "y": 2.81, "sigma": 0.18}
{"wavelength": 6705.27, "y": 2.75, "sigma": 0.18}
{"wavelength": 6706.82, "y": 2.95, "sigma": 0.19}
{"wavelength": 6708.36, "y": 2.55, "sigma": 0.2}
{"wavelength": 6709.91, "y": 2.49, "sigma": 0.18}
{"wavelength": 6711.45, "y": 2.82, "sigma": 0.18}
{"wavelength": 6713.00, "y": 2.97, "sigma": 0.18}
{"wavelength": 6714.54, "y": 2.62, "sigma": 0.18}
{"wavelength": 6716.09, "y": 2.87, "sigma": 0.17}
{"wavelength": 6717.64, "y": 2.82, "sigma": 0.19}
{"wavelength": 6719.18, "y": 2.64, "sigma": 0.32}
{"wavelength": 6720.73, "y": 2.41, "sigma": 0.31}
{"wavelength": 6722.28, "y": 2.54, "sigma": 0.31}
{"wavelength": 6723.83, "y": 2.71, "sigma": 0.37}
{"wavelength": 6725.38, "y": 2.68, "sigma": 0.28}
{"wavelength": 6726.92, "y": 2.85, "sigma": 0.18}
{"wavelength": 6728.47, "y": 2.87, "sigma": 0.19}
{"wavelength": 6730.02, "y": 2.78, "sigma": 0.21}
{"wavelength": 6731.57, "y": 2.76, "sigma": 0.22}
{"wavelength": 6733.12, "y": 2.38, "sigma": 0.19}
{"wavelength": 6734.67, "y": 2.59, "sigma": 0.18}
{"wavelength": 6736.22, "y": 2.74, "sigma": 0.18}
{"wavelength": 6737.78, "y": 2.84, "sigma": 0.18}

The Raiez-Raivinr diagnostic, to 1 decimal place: 0.9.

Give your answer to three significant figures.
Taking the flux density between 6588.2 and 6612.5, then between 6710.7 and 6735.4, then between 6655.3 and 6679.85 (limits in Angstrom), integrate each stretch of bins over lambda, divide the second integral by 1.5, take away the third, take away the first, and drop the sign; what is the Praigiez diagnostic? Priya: 92.6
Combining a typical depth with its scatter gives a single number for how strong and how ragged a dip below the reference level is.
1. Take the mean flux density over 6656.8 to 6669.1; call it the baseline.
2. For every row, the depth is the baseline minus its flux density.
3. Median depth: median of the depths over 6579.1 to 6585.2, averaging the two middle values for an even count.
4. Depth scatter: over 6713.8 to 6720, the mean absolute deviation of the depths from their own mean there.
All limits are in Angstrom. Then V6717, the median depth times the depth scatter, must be -0.017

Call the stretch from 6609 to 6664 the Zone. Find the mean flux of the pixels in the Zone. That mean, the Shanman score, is 2.86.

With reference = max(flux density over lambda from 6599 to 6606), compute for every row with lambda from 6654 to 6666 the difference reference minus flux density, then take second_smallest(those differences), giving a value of 0.34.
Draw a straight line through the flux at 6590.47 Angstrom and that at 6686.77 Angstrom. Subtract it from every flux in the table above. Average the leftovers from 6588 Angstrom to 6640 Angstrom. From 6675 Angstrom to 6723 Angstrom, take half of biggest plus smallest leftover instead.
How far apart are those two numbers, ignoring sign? 0.21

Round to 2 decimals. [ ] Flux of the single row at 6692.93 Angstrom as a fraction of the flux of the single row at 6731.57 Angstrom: 0.91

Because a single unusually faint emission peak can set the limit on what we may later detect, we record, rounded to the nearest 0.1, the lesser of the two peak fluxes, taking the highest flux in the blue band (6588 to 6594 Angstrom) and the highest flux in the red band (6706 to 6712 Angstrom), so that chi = 2.8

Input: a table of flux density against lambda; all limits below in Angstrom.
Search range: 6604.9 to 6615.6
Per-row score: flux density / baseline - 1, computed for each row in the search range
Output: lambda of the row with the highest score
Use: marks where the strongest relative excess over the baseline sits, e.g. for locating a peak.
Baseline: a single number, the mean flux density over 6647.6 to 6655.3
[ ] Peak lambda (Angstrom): 6608.71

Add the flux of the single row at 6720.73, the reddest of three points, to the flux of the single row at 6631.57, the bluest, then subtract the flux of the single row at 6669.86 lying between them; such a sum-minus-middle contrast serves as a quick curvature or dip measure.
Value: 1.9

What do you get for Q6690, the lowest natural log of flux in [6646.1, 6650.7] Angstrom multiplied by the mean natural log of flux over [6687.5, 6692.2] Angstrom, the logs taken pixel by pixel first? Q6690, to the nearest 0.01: 0.73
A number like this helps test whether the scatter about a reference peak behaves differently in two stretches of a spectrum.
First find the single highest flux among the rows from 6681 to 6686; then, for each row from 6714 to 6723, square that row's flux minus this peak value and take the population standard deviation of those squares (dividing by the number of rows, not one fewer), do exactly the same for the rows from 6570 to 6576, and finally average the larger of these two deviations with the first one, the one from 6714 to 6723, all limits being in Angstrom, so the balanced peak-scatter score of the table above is 0.15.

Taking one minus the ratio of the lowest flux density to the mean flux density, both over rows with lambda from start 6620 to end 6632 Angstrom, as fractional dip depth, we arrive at 0.34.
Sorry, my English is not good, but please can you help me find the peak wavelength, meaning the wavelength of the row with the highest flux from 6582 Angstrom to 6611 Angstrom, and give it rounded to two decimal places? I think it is 6599.58 Angstrom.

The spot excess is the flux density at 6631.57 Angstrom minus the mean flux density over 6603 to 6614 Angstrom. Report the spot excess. -0.82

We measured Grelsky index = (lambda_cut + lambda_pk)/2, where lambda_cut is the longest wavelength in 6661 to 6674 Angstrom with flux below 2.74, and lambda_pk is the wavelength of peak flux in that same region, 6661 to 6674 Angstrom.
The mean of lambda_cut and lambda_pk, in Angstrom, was 6670.6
